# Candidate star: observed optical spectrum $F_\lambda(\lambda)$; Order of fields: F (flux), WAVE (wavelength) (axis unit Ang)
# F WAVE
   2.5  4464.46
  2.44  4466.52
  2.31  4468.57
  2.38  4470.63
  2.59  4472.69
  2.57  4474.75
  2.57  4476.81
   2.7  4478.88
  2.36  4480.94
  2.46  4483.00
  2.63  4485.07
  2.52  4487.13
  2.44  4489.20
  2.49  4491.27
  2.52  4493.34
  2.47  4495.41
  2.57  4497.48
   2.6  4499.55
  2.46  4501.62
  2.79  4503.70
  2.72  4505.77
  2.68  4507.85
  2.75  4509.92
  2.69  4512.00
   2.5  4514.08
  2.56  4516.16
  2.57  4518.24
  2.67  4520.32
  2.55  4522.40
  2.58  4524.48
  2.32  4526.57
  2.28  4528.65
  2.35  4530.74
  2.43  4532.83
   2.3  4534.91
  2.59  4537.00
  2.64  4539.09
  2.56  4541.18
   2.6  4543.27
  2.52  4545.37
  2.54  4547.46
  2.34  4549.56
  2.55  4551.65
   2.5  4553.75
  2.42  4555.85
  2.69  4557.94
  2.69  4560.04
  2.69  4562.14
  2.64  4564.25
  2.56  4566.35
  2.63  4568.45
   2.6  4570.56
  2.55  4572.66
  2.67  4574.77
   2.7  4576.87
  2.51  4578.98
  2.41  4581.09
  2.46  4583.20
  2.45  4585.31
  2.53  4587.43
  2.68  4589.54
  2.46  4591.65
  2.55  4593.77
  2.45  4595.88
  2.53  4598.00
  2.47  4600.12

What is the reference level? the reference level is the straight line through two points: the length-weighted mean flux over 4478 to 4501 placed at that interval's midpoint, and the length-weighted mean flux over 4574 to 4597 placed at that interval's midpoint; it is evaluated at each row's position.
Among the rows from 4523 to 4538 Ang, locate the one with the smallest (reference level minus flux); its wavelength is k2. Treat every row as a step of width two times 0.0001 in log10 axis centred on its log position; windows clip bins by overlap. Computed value 4537.00 Ang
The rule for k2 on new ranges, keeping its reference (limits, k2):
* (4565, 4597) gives 4576.87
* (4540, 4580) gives 4576.87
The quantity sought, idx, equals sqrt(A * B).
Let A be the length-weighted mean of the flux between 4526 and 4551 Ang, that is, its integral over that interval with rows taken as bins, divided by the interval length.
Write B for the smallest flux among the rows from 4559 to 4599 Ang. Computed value 2.44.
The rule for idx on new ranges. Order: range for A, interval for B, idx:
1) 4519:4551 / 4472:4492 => 2.42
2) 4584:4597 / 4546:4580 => 2.43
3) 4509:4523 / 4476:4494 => 2.48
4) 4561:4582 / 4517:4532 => 2.43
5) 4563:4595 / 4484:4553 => 2.42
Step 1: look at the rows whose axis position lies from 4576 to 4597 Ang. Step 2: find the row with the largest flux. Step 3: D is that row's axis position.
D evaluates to 4576.87 Ang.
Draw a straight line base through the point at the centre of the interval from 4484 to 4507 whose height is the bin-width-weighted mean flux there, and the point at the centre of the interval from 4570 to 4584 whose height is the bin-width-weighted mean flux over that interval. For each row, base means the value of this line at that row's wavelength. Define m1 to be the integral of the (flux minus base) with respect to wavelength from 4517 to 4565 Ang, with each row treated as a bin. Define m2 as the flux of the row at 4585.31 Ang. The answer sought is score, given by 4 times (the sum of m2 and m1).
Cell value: 2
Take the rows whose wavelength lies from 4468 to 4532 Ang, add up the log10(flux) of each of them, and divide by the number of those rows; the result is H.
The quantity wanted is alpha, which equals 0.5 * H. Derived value 0.202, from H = 0.404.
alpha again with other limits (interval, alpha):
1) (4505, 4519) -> 0.211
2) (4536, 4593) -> 0.204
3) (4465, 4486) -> 0.199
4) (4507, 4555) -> 0.201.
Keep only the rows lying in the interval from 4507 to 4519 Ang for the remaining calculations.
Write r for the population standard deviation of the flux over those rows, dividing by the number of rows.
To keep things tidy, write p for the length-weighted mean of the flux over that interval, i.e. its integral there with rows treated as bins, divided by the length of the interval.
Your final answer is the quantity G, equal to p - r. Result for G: 2.54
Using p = 2.63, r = 0.087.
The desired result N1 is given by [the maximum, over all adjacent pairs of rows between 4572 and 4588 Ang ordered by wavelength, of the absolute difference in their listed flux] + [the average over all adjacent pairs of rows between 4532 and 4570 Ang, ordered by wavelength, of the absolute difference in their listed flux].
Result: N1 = 0.29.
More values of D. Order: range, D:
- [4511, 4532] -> 4512.00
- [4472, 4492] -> 4478.88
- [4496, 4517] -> 4503.70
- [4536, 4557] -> 4539.09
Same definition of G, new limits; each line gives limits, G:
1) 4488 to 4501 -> 2.46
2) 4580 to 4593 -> 2.41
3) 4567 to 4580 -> 2.54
